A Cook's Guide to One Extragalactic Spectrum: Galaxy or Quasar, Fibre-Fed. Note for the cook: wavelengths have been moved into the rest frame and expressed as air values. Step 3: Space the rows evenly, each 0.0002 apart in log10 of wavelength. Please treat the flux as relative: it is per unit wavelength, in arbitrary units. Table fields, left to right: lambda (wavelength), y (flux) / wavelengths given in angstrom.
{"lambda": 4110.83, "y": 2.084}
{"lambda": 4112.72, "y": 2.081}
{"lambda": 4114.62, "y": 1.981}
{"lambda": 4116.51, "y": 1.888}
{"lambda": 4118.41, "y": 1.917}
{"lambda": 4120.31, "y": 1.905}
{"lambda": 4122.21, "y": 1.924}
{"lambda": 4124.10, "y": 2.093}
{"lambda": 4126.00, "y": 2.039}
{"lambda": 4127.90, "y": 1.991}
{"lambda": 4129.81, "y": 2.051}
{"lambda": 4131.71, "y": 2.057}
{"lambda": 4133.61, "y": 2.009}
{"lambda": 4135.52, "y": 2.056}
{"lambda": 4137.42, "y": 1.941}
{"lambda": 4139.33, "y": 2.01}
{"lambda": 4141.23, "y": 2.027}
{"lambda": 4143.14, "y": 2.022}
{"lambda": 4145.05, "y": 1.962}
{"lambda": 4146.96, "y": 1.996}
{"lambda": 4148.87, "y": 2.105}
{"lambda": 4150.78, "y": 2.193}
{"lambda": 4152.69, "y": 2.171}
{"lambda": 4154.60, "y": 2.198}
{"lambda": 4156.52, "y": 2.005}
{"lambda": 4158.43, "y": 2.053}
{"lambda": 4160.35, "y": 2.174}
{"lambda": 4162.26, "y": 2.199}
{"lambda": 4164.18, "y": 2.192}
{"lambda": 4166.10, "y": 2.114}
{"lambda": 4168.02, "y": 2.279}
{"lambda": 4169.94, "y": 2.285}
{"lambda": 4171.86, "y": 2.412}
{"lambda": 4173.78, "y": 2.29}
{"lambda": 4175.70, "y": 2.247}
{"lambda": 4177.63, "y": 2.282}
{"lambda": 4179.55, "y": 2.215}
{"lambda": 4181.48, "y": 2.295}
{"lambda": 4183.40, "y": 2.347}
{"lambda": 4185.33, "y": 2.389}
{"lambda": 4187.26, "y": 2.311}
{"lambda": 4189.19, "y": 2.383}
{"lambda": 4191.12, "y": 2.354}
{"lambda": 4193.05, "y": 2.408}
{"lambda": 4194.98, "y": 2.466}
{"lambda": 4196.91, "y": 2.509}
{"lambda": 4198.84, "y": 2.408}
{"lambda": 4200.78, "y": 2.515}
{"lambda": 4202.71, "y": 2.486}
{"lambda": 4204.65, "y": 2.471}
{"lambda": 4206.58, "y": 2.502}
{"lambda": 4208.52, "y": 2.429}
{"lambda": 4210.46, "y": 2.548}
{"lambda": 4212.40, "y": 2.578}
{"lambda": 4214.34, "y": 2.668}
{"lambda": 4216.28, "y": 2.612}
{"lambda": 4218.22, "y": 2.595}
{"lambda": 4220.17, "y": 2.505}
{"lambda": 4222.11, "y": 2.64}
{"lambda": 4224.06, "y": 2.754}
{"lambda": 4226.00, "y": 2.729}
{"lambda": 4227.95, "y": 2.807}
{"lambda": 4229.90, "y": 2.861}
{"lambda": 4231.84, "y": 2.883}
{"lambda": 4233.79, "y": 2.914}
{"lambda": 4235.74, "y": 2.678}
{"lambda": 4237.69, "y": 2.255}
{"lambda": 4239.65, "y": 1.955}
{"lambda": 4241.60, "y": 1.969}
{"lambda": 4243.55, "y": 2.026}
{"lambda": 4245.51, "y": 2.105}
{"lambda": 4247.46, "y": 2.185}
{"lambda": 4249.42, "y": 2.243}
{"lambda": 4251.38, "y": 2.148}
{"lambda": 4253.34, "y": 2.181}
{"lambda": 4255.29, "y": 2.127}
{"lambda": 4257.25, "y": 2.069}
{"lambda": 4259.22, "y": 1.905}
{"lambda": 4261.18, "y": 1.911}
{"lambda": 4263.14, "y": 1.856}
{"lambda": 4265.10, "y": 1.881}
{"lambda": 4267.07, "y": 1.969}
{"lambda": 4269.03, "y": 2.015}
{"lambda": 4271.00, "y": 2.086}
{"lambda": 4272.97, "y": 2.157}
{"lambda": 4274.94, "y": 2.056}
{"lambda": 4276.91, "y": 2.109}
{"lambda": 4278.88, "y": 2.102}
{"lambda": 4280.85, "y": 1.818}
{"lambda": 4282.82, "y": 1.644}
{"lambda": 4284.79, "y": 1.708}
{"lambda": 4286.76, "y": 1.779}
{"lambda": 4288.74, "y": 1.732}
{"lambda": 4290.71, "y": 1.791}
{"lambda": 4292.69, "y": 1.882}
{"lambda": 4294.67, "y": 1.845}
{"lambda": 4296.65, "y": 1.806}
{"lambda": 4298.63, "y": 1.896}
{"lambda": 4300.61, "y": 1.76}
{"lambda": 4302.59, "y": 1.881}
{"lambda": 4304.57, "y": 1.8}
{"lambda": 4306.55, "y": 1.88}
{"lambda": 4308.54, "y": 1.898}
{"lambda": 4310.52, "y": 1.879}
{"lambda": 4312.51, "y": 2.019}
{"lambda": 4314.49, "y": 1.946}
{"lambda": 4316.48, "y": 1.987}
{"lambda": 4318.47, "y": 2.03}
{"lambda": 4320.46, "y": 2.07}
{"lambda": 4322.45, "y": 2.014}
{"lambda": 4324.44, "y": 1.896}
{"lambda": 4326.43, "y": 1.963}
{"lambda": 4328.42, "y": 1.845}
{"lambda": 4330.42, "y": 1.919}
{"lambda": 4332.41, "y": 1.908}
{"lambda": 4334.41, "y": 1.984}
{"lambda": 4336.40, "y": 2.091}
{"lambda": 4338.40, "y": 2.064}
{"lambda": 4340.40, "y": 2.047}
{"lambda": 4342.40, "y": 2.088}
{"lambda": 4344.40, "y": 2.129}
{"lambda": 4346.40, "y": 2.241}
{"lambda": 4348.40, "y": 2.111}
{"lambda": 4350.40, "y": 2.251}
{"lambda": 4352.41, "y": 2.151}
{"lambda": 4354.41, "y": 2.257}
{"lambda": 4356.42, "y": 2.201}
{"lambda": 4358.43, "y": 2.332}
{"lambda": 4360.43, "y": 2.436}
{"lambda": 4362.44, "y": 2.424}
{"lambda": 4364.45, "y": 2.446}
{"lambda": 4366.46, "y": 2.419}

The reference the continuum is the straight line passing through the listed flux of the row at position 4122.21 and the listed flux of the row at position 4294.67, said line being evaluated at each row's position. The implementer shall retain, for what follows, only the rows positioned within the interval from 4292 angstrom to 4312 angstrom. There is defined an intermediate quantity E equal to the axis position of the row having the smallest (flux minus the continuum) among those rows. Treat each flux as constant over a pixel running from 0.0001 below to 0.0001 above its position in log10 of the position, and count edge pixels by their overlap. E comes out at 4300.61 angstrom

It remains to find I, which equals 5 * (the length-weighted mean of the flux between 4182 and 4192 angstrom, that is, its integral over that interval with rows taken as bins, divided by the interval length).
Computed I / 11.8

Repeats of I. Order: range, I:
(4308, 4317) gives 9.7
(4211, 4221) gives 12.9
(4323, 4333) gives 9.6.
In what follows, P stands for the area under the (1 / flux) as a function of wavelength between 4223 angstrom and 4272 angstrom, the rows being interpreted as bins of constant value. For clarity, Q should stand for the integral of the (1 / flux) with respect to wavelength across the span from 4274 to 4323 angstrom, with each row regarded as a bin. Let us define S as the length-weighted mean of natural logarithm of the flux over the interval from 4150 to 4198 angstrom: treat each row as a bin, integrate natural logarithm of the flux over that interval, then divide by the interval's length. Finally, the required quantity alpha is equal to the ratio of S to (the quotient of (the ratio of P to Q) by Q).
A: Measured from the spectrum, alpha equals 25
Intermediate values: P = 22.2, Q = 26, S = 0.82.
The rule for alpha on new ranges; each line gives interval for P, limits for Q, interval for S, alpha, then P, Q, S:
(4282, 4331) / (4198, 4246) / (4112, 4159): 10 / 26.2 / 19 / 0.71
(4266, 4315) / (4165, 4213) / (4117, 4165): 11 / 25.9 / 20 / 0.72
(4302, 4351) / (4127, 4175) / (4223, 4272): 17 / 24.6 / 23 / 0.80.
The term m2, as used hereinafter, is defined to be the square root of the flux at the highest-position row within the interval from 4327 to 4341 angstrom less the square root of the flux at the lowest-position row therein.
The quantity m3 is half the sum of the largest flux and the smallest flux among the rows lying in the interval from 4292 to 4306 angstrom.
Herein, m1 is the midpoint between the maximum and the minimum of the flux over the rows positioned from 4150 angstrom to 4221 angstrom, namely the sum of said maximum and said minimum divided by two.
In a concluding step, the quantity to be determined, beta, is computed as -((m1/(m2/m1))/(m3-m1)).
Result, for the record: 148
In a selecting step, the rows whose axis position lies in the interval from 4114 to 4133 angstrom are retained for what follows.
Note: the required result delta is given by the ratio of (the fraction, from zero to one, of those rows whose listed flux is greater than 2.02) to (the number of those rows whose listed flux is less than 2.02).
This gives 0.07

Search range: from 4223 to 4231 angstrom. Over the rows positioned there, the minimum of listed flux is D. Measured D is 2.729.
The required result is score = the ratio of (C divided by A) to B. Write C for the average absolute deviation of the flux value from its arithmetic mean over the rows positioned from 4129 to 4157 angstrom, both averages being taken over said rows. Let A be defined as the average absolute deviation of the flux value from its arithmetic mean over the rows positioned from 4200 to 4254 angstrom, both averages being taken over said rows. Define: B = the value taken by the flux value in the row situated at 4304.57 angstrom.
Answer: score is 0.15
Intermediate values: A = 0.23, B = 1.8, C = 0.061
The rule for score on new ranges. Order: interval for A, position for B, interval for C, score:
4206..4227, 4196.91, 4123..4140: 0.18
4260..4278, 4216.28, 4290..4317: 0.23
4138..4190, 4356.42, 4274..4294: 0.59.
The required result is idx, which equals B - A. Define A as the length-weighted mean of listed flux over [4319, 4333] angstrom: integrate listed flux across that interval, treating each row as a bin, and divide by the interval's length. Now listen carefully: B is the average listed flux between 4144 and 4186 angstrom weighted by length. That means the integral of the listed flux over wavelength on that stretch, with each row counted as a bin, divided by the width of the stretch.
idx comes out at 0.25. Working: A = 1.95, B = 2.20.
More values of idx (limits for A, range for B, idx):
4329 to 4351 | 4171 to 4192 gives 0.25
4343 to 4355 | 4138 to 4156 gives -0.11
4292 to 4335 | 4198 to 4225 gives 0.64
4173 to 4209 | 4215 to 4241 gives 0.24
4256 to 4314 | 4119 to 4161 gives 0.14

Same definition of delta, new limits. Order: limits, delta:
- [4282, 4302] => 0.00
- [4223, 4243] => 0.40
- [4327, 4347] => 0.15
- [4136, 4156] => 0.15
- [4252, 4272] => 0.07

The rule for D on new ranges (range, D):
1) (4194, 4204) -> 2.408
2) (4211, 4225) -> 2.505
